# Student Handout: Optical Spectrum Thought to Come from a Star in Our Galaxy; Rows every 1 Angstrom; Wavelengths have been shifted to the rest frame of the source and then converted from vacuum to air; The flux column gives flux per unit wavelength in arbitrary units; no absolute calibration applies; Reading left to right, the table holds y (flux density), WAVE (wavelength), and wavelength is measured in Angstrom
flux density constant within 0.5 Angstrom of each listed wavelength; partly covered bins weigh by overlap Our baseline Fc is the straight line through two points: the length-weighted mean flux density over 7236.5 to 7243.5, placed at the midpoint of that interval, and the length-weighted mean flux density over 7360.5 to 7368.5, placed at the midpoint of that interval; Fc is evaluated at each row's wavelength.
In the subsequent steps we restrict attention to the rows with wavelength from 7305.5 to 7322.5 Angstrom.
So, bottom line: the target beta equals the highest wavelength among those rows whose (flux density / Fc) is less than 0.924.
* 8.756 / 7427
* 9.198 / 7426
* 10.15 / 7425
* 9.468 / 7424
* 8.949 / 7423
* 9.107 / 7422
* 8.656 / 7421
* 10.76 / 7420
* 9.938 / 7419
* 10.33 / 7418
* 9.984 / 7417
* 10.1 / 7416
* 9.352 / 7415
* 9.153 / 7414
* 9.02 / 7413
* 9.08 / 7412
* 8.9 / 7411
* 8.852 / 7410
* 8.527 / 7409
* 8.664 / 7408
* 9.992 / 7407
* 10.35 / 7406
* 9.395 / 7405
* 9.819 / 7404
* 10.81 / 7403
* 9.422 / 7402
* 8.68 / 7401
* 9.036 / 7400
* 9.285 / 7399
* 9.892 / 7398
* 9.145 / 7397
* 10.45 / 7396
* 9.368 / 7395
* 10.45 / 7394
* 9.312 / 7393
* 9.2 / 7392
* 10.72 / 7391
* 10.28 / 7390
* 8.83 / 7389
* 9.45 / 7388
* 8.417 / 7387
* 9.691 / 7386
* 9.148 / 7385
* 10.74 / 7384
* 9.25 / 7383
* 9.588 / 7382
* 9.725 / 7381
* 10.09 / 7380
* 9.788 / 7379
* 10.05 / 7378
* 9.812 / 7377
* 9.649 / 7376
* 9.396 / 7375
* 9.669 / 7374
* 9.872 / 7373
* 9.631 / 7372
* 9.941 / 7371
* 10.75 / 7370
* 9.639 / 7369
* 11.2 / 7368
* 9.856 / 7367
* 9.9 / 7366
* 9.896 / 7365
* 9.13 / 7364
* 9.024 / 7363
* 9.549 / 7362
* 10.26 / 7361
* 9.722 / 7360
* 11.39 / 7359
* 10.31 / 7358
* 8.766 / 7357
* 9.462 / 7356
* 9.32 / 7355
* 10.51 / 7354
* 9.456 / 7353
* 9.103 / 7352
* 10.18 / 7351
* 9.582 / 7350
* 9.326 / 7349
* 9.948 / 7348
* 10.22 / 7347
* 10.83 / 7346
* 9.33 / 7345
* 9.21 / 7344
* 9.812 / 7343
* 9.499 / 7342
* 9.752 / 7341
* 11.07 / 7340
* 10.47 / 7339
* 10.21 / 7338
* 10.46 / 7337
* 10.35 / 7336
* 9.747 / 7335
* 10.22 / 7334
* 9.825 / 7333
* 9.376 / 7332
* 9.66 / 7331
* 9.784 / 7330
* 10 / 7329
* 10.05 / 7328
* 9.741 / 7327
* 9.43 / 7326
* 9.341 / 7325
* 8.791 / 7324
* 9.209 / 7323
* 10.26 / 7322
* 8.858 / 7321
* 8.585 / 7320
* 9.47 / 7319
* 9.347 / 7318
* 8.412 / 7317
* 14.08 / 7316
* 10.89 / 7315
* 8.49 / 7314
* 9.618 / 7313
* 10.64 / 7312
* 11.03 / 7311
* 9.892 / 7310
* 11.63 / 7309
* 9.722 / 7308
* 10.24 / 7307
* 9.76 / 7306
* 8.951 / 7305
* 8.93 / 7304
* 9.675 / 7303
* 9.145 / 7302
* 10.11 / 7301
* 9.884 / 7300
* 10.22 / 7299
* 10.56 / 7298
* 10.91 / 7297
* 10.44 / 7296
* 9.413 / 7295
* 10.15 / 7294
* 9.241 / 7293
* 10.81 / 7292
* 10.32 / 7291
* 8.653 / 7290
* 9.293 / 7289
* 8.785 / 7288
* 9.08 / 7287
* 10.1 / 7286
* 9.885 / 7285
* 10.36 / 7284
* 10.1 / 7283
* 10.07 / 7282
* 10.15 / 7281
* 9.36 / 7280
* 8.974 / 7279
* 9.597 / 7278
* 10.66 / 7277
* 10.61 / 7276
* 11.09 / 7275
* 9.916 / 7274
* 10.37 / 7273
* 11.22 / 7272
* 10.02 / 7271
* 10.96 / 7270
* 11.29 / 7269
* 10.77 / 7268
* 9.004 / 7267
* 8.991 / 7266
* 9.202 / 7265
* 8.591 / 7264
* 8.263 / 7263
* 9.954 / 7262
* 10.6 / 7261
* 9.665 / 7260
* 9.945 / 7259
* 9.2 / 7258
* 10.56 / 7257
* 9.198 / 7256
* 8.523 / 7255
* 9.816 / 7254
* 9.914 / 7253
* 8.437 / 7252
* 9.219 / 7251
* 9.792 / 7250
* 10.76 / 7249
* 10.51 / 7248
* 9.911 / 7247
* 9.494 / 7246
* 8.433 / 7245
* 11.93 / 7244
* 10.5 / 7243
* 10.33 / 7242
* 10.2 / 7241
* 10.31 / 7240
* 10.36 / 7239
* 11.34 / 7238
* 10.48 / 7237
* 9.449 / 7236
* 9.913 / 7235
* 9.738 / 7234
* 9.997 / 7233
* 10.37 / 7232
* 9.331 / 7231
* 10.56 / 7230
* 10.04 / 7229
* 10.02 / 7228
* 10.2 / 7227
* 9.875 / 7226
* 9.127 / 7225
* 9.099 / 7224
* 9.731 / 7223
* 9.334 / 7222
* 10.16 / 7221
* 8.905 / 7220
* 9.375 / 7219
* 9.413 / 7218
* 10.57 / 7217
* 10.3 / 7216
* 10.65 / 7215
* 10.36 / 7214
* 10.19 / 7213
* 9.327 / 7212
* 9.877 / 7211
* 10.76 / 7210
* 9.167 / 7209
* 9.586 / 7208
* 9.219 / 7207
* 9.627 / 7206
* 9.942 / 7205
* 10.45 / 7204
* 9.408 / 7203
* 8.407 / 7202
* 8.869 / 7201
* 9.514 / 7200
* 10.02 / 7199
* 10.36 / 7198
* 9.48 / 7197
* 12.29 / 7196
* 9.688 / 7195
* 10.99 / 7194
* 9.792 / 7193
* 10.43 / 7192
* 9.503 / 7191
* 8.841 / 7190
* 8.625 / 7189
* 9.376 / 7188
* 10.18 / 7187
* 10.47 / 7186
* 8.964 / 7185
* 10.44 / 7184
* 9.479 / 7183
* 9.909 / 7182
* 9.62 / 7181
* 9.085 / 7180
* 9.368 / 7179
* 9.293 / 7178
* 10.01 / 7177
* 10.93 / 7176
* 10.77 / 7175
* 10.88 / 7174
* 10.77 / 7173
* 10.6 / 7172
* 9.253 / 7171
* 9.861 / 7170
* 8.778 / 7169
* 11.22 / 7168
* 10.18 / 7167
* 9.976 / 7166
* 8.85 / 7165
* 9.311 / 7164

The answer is 7321 Angstrom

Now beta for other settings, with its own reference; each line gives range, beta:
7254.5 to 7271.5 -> 7267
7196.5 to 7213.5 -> 7212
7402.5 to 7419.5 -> 7410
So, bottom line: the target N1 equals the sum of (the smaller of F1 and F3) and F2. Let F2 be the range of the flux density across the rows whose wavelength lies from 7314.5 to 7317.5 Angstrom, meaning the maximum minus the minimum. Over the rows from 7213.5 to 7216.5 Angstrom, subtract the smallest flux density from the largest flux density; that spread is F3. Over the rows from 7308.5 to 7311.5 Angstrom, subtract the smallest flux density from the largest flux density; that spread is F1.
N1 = 6.0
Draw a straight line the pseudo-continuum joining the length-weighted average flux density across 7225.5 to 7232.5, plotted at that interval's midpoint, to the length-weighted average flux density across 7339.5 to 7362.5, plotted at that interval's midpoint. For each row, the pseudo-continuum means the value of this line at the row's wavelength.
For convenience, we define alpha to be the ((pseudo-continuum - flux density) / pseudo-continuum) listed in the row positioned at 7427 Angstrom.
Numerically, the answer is 0.10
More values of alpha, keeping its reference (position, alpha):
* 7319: 0.04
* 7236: 0.06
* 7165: 0.13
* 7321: 0.11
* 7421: 0.11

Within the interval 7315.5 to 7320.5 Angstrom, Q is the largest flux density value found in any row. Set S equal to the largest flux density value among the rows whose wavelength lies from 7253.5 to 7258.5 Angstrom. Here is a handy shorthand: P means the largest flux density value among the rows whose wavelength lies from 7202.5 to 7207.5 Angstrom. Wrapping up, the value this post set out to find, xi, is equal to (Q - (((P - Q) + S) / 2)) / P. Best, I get 1.02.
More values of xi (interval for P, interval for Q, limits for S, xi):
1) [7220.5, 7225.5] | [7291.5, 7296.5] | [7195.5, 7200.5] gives 0.49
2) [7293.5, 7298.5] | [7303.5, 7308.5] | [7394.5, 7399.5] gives 0.43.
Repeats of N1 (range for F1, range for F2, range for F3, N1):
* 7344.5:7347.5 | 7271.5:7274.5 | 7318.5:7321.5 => 2.2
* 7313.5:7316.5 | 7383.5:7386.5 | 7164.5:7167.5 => 2.9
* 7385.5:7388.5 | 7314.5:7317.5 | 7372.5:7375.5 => 6.1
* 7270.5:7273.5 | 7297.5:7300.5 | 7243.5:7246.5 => 1.9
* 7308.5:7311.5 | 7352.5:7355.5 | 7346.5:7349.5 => 2.1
